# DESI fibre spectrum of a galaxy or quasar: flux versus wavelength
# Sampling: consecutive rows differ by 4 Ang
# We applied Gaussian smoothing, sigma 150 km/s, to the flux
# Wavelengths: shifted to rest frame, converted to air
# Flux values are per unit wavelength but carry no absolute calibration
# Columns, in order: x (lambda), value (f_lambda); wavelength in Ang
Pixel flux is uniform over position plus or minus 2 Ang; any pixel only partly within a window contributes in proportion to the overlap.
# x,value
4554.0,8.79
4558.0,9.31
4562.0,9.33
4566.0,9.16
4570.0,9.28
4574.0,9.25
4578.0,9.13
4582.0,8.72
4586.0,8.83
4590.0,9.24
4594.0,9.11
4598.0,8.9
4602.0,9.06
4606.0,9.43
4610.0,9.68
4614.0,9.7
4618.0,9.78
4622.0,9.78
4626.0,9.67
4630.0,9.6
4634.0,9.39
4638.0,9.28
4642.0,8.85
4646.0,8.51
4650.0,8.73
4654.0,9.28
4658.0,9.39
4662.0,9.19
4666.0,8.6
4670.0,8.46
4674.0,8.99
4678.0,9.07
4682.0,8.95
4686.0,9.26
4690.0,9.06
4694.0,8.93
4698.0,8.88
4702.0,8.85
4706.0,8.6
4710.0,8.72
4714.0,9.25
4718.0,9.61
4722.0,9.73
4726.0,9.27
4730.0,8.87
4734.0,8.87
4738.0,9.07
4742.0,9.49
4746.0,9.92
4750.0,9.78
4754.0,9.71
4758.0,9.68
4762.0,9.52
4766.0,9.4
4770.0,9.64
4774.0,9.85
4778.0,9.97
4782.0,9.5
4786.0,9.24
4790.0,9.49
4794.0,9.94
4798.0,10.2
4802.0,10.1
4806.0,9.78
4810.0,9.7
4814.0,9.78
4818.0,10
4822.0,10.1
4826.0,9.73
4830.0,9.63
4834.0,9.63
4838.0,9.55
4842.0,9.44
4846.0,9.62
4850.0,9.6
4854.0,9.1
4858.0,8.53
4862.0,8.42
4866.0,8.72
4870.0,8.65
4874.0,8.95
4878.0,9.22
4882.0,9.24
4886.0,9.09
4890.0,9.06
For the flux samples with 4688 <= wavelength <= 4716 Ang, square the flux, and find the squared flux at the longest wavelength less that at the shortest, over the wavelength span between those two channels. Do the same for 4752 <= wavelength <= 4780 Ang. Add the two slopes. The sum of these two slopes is 0.36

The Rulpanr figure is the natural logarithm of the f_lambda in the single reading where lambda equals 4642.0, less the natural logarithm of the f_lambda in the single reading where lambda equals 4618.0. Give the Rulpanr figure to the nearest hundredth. -0.10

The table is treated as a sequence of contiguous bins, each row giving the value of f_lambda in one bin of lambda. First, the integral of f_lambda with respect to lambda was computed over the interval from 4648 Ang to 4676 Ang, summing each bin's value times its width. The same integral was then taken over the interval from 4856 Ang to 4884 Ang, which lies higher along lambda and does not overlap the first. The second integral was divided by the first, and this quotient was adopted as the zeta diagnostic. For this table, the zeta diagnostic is 0.99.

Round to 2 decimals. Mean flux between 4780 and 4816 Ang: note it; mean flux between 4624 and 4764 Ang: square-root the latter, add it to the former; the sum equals 12.78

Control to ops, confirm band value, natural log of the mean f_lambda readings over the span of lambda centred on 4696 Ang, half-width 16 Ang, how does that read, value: 2.19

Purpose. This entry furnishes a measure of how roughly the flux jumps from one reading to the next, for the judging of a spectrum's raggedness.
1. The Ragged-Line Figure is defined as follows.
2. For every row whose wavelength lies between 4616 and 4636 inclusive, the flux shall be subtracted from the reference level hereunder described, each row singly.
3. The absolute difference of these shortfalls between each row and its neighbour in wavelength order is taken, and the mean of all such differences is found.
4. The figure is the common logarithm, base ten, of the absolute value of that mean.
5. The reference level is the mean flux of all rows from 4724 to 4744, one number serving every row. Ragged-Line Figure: -1.0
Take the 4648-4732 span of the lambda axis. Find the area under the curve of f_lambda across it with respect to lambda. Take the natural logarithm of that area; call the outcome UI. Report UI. 6.6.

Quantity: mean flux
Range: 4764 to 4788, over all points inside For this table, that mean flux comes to 9.60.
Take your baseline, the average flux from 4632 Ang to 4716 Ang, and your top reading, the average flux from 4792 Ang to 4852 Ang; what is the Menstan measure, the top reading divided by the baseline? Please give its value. 1.09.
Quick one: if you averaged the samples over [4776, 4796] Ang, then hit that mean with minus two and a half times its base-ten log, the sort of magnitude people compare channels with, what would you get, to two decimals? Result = -2.46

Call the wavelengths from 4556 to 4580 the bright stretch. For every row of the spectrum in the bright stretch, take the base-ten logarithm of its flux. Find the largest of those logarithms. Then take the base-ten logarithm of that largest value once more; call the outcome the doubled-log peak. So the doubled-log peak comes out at -0.013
